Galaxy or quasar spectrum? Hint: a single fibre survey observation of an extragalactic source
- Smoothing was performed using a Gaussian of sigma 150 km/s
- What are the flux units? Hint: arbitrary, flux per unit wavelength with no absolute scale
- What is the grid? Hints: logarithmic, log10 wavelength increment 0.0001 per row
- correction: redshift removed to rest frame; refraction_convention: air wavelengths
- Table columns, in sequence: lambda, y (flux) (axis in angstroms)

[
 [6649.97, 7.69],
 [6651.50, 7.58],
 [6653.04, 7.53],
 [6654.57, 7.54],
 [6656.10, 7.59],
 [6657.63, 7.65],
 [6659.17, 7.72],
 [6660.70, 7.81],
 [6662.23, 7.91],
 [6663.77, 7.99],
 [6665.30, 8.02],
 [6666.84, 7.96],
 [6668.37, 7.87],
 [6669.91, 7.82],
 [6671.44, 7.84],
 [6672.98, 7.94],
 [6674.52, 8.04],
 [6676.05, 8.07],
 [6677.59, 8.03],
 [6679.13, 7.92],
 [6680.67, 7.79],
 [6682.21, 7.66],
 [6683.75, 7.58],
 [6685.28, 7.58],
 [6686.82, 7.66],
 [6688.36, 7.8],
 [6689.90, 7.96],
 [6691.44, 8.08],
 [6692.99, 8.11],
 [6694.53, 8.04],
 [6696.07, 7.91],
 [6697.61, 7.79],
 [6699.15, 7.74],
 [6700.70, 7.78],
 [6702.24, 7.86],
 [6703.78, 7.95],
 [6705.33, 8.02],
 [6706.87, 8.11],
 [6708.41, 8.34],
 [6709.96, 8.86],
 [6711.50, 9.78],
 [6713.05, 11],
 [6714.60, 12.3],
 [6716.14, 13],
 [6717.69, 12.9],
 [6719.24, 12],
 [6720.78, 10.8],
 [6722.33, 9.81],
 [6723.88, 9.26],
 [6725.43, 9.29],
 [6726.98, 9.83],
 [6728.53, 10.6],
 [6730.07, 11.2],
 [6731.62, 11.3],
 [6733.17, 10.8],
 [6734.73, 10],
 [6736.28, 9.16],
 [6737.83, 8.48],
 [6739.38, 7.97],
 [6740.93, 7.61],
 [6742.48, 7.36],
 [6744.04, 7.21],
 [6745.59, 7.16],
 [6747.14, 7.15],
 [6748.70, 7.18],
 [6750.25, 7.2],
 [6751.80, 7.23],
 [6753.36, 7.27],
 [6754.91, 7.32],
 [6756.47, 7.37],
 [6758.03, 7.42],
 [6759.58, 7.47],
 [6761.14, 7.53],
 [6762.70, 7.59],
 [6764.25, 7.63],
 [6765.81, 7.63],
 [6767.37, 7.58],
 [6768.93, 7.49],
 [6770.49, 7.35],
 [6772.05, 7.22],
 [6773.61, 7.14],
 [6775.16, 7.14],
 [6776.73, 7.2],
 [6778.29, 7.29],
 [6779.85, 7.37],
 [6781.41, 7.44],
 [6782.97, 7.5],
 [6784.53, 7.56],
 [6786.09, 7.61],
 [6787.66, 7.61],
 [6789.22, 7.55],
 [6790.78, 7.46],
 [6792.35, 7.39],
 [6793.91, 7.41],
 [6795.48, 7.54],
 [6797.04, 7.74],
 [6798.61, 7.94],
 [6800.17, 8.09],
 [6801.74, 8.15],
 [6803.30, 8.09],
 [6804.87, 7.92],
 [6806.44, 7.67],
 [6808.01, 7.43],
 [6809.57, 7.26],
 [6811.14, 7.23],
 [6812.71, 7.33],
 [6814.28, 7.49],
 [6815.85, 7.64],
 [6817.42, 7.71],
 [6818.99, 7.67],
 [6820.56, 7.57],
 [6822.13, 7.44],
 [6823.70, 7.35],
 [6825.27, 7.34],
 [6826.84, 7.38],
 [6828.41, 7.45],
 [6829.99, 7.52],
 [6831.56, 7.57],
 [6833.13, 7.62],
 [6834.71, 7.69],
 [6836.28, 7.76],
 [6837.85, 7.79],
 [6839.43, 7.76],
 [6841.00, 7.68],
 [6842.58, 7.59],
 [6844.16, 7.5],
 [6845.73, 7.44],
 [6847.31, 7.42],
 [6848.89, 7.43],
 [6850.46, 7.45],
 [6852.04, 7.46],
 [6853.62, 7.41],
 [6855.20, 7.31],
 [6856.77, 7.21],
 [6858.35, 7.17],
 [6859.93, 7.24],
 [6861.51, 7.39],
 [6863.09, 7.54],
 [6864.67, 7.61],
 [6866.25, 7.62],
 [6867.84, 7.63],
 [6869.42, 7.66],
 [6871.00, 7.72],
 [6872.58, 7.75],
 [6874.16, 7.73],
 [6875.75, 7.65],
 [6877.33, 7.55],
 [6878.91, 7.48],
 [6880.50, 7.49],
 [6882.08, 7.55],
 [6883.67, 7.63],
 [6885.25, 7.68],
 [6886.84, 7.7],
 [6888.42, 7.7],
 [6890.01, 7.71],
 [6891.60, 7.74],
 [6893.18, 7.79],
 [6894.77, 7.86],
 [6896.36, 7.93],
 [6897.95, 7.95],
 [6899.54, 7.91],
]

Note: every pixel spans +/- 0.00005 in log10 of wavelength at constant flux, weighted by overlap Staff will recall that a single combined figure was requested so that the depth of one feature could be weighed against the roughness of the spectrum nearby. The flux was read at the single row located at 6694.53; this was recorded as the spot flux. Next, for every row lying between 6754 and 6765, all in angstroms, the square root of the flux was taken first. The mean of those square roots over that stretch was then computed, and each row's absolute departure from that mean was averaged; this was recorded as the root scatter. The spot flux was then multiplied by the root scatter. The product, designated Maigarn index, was 0.14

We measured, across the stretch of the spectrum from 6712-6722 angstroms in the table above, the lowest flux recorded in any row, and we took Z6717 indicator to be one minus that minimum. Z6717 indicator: -9.80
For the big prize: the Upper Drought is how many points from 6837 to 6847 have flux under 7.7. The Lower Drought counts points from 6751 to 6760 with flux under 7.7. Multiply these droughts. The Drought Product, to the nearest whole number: 24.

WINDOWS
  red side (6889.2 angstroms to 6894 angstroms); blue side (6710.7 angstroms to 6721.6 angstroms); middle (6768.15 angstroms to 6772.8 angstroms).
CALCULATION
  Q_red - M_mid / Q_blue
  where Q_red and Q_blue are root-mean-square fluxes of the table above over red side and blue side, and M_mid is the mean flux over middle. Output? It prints 7.1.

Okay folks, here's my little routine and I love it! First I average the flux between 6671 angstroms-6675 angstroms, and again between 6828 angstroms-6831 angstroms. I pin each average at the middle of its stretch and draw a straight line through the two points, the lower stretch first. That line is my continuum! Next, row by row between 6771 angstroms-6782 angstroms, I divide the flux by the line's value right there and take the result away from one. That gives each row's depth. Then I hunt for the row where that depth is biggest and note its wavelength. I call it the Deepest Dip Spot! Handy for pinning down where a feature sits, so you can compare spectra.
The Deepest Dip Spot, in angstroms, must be 6773.61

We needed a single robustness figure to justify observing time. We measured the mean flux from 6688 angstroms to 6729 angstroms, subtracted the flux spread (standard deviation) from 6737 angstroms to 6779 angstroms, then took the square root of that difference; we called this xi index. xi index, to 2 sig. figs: 3.0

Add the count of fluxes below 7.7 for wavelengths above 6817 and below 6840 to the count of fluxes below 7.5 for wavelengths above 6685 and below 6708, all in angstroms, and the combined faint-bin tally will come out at 11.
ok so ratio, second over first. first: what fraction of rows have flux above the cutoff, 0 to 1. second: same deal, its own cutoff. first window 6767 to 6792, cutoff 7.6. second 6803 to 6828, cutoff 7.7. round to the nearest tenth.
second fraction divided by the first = 1.5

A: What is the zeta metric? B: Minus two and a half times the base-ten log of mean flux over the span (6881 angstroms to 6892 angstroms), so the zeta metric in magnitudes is -2.21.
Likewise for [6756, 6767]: -2.19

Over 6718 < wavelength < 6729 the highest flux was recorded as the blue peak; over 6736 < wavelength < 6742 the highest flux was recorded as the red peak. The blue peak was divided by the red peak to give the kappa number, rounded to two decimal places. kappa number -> 1.31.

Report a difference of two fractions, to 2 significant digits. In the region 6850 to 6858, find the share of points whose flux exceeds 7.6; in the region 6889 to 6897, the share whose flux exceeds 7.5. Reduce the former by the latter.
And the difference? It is -1.0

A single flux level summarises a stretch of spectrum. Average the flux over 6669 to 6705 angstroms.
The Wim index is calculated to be 7.9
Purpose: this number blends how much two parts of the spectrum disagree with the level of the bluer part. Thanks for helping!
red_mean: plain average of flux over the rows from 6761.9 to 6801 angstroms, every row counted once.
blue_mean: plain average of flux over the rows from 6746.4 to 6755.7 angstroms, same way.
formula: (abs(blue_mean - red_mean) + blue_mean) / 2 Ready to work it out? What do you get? 3.75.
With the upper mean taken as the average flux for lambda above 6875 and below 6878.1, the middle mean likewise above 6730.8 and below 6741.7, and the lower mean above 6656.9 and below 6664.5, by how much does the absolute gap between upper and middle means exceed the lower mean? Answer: -6.08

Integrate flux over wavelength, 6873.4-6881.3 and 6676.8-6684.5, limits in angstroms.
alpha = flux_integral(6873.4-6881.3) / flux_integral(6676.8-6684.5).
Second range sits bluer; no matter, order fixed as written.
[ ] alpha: 1.00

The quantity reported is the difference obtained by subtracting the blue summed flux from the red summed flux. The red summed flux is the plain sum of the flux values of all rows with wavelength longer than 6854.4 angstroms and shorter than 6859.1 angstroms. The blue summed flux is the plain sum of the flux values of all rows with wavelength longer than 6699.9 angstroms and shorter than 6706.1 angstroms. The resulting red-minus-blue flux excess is -10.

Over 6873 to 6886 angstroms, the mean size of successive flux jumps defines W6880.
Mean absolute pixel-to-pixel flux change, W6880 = 0.064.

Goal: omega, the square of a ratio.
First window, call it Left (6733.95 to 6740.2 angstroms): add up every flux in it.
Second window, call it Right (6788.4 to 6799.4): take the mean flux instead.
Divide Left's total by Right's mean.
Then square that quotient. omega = 22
